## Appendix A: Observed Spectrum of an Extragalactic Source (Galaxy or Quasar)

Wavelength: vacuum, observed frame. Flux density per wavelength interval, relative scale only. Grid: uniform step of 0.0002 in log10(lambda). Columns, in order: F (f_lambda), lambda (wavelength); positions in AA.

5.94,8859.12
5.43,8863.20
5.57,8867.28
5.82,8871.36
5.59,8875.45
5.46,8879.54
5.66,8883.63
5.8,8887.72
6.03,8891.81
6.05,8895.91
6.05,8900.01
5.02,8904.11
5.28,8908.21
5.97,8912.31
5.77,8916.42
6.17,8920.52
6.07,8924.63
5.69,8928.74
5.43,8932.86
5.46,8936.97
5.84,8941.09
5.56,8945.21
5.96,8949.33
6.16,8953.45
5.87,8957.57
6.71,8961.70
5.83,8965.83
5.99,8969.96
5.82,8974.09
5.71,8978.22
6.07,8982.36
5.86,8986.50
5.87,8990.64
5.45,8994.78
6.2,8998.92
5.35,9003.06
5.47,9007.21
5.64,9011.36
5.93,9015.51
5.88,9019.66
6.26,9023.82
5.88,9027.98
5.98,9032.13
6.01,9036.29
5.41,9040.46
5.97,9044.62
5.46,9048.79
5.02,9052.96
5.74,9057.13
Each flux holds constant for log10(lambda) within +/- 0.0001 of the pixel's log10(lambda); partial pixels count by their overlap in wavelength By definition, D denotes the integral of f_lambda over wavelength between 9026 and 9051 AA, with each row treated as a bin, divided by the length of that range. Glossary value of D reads 5.78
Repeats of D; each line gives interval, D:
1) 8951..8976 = 6.06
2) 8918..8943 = 5.78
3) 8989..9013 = 5.66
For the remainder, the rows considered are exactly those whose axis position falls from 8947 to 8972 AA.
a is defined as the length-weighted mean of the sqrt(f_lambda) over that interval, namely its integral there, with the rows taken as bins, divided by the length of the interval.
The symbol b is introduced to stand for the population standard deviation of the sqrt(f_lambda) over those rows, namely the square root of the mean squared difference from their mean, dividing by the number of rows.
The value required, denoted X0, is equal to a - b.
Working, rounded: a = 2.47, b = 0.0594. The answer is 2.41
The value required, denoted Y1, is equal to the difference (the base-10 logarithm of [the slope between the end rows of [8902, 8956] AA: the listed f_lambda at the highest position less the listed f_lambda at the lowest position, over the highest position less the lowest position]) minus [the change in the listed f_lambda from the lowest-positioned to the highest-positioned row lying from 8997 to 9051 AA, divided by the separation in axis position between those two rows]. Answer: -1.62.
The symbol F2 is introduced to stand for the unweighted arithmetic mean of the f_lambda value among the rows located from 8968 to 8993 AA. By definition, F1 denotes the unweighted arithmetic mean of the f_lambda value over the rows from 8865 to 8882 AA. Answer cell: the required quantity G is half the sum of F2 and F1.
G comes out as 5.75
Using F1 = 5.61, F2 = 5.89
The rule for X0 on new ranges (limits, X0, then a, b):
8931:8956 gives 2.34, 2.40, 0.0565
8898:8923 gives 2.30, 2.39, 0.0890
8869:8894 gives 2.35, 2.39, 0.0381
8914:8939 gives 2.34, 2.40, 0.0580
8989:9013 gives 2.32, 2.38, 0.0608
